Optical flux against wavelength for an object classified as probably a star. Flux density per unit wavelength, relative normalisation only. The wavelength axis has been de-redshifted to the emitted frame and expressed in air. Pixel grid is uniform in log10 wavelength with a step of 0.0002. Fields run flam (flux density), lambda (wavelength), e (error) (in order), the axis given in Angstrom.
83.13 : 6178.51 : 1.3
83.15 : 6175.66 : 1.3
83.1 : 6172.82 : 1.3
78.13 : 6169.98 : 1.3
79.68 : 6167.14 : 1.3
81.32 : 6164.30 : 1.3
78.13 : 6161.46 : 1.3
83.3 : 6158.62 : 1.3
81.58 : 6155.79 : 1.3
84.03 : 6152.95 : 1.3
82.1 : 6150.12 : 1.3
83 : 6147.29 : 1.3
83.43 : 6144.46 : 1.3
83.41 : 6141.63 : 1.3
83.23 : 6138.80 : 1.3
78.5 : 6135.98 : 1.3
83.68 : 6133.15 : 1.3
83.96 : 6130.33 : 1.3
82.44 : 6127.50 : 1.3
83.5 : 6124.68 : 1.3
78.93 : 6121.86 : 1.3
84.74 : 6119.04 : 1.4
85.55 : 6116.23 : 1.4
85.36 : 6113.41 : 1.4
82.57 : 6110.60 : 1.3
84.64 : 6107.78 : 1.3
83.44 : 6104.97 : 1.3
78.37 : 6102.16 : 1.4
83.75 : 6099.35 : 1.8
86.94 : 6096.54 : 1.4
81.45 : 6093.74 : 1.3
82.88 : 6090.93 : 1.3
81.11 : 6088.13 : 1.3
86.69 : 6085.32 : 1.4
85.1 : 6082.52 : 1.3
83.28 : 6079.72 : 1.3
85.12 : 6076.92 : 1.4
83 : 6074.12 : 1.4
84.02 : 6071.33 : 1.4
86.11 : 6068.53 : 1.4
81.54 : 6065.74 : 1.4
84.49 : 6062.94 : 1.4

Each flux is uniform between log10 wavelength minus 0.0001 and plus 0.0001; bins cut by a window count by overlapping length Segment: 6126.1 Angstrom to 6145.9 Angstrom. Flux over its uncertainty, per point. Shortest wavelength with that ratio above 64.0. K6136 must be 6130.33 Angstrom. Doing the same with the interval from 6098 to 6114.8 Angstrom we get 6104.97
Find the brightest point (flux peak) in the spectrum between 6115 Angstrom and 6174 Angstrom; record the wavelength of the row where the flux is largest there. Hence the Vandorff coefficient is 6116.23 Angstrom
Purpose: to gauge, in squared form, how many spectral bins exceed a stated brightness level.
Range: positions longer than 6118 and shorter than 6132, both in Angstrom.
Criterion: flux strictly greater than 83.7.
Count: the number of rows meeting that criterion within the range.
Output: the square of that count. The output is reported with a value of 4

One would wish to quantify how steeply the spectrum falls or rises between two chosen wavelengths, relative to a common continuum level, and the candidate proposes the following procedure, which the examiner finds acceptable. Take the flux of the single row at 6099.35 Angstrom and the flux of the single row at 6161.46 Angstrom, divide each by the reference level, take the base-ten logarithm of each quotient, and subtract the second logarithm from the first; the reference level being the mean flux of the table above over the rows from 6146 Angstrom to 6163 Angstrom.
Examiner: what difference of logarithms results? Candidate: 0.030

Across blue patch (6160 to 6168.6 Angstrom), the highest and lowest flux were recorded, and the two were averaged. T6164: 79.7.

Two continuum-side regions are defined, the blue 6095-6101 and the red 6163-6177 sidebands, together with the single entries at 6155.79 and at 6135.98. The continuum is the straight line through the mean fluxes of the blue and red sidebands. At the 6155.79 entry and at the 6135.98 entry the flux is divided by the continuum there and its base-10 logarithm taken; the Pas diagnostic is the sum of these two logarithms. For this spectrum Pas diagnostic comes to -0.026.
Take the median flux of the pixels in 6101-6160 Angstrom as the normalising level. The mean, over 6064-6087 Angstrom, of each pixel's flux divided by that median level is 1.01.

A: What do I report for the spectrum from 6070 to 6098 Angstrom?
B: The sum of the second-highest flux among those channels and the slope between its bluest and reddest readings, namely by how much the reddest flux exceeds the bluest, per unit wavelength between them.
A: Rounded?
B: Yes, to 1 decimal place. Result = 86.8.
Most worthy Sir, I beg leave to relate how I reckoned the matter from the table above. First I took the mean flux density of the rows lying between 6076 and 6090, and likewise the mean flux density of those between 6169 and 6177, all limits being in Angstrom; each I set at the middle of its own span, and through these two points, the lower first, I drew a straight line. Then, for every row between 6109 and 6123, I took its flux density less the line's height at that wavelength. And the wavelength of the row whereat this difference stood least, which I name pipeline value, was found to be 6121.86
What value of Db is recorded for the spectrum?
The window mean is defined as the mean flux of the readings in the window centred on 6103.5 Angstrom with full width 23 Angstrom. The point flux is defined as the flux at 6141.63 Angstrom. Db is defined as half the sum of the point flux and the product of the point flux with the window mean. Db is 3516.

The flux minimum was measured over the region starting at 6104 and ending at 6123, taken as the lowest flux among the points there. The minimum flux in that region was 78.93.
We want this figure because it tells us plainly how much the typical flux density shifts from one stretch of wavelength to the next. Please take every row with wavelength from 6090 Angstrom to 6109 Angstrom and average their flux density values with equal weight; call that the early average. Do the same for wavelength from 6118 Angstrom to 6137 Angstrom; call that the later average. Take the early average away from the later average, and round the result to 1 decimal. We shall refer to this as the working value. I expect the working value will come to -0.8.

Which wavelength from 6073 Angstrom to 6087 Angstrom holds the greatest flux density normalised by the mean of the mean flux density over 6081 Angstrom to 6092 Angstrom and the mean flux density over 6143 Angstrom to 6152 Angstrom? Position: 6085.32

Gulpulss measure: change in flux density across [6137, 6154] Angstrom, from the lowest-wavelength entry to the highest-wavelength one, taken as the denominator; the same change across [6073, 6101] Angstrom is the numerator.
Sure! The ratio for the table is 0.9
